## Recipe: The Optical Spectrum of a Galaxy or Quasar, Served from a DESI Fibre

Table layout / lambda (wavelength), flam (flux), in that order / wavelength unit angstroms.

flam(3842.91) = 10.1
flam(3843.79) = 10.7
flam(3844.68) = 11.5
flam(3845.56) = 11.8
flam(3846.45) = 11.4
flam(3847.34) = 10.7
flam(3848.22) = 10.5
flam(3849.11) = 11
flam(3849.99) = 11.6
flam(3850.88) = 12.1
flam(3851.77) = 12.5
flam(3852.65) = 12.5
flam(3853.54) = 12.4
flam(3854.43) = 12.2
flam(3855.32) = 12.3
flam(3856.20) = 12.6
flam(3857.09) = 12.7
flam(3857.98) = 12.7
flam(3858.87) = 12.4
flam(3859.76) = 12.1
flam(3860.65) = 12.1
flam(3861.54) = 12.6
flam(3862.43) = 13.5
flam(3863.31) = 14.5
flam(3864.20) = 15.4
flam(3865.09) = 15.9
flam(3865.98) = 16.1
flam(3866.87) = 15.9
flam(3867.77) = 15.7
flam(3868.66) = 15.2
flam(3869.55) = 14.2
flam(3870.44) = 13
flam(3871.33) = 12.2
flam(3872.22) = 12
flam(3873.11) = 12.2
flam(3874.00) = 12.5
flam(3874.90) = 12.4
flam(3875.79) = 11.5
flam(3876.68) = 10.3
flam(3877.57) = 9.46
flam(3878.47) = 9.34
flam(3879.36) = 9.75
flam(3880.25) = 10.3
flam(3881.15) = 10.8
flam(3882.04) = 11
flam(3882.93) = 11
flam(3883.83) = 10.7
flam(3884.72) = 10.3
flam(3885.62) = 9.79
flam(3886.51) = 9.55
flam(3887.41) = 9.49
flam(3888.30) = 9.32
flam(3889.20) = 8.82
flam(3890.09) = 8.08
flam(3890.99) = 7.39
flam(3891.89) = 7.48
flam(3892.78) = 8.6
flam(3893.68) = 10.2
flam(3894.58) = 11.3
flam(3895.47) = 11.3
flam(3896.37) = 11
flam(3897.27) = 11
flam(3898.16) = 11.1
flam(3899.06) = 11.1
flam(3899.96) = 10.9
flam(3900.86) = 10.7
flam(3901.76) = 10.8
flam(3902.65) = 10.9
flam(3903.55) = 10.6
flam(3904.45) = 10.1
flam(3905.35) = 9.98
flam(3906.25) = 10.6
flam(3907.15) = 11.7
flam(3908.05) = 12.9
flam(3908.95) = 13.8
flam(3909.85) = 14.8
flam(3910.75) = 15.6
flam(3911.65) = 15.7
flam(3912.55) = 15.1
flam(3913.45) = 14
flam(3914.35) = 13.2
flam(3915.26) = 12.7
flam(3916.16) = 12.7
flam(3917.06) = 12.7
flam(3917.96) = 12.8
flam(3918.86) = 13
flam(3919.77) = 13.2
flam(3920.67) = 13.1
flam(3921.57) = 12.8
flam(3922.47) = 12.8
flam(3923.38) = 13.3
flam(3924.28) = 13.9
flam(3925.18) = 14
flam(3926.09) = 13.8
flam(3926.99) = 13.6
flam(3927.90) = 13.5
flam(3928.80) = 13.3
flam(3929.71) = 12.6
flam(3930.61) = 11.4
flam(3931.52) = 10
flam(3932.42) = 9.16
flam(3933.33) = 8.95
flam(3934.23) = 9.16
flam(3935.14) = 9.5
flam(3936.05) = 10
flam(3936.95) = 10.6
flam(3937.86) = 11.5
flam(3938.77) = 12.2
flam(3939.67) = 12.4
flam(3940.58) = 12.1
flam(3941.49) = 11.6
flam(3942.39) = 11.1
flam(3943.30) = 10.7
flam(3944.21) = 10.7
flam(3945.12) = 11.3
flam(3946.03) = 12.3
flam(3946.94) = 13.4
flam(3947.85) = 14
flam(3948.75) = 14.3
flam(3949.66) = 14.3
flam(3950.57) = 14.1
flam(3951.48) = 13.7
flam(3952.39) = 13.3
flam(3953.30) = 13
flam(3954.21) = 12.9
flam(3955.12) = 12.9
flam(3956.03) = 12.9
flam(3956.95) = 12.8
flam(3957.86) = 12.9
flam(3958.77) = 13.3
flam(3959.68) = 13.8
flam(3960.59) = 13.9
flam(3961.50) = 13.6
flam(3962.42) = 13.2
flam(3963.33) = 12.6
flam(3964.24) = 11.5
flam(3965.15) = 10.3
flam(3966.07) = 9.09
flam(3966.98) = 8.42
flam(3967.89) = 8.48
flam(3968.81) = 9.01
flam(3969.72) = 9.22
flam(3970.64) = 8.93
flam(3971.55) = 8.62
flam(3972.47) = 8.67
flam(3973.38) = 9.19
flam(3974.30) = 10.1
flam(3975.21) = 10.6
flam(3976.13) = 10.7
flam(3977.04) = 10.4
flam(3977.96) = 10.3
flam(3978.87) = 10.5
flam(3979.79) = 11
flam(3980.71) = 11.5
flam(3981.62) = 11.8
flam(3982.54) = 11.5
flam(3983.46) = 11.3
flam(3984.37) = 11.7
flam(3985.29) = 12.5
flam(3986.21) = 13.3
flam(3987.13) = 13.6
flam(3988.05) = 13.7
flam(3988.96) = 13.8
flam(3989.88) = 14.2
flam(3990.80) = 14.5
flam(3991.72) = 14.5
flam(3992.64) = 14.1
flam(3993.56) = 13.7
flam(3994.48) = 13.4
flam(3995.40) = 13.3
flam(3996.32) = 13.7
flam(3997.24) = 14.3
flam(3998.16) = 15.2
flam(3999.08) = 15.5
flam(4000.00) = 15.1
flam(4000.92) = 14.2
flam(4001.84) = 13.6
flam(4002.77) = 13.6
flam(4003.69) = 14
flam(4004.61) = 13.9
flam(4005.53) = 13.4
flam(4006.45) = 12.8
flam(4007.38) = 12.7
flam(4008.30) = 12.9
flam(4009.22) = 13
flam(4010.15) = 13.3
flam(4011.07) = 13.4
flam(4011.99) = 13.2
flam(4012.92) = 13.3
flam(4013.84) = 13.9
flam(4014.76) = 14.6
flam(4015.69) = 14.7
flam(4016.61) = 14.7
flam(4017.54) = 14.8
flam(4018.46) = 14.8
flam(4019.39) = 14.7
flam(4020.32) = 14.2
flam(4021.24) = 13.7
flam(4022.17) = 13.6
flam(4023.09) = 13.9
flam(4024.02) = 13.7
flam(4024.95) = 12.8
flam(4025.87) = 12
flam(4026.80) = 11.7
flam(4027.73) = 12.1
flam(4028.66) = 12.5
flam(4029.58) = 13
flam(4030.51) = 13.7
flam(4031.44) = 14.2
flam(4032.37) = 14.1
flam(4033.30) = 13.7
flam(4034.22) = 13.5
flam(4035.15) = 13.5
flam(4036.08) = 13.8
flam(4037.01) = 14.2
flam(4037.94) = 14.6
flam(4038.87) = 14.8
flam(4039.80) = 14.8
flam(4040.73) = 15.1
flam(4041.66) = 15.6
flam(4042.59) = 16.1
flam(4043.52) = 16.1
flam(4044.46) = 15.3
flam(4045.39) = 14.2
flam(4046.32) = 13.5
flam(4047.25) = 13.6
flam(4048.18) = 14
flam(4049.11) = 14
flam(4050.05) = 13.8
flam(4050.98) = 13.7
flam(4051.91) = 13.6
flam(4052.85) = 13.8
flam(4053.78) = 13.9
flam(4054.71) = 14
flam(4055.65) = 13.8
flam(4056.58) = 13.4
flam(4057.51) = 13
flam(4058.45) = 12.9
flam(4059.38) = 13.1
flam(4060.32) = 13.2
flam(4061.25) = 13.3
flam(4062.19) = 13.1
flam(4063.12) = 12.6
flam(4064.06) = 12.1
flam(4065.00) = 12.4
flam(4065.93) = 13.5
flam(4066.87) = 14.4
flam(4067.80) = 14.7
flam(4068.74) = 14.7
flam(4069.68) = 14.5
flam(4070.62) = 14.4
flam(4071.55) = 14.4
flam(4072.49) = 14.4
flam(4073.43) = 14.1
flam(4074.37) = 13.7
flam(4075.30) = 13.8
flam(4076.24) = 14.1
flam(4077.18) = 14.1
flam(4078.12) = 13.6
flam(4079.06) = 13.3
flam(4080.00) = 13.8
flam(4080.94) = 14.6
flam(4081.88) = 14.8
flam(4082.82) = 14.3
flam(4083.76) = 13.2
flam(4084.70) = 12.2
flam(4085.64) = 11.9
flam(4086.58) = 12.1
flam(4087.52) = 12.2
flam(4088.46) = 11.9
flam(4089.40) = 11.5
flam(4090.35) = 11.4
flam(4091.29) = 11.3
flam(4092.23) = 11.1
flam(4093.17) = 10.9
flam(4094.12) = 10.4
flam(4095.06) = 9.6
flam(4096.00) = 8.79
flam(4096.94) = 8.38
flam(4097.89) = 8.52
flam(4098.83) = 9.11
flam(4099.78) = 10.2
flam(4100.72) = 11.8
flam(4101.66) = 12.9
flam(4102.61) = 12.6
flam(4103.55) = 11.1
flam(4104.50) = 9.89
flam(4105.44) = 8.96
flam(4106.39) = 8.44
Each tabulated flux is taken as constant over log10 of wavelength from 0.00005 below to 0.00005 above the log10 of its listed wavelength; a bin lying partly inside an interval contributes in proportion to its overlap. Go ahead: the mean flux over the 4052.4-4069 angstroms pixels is 13.4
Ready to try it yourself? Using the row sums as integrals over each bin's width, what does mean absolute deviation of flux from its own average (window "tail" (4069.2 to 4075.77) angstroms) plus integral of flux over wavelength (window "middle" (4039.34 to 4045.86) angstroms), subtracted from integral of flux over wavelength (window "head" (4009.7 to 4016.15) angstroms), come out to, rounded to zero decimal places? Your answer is -11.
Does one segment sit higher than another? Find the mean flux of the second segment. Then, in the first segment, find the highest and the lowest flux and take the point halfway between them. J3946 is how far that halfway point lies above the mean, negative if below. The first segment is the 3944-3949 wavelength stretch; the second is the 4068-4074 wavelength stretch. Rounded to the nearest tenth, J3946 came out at -1.9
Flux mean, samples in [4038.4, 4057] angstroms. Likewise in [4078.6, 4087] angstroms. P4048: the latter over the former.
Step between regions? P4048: 0.93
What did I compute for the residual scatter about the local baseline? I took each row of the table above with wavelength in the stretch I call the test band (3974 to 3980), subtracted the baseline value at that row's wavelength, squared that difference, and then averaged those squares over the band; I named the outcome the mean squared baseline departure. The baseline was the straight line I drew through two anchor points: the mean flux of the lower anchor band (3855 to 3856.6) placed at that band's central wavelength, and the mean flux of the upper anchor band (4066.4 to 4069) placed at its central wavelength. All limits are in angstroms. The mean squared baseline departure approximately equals 10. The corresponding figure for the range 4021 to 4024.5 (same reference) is 0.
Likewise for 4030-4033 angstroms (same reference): 0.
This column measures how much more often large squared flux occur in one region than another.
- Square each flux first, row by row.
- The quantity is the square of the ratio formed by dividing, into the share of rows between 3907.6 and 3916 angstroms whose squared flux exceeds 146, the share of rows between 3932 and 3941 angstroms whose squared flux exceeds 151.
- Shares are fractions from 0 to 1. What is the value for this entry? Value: 100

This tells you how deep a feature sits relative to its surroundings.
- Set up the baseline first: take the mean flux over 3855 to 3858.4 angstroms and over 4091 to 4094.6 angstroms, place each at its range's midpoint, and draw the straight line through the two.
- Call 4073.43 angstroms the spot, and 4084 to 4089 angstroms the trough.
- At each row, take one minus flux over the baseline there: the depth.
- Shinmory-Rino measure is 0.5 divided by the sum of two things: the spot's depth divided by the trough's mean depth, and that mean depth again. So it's 0.2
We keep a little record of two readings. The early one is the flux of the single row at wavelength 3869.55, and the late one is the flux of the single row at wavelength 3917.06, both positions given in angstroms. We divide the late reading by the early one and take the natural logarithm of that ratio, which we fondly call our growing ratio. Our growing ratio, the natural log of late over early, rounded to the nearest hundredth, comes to -0.11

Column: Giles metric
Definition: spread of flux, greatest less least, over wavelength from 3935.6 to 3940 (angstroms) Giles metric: 2.4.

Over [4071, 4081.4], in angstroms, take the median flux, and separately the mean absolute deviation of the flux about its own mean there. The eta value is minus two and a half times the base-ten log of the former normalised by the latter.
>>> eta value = -4.11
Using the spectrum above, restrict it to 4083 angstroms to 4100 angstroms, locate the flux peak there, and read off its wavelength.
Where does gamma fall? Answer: 4083.76 angstroms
